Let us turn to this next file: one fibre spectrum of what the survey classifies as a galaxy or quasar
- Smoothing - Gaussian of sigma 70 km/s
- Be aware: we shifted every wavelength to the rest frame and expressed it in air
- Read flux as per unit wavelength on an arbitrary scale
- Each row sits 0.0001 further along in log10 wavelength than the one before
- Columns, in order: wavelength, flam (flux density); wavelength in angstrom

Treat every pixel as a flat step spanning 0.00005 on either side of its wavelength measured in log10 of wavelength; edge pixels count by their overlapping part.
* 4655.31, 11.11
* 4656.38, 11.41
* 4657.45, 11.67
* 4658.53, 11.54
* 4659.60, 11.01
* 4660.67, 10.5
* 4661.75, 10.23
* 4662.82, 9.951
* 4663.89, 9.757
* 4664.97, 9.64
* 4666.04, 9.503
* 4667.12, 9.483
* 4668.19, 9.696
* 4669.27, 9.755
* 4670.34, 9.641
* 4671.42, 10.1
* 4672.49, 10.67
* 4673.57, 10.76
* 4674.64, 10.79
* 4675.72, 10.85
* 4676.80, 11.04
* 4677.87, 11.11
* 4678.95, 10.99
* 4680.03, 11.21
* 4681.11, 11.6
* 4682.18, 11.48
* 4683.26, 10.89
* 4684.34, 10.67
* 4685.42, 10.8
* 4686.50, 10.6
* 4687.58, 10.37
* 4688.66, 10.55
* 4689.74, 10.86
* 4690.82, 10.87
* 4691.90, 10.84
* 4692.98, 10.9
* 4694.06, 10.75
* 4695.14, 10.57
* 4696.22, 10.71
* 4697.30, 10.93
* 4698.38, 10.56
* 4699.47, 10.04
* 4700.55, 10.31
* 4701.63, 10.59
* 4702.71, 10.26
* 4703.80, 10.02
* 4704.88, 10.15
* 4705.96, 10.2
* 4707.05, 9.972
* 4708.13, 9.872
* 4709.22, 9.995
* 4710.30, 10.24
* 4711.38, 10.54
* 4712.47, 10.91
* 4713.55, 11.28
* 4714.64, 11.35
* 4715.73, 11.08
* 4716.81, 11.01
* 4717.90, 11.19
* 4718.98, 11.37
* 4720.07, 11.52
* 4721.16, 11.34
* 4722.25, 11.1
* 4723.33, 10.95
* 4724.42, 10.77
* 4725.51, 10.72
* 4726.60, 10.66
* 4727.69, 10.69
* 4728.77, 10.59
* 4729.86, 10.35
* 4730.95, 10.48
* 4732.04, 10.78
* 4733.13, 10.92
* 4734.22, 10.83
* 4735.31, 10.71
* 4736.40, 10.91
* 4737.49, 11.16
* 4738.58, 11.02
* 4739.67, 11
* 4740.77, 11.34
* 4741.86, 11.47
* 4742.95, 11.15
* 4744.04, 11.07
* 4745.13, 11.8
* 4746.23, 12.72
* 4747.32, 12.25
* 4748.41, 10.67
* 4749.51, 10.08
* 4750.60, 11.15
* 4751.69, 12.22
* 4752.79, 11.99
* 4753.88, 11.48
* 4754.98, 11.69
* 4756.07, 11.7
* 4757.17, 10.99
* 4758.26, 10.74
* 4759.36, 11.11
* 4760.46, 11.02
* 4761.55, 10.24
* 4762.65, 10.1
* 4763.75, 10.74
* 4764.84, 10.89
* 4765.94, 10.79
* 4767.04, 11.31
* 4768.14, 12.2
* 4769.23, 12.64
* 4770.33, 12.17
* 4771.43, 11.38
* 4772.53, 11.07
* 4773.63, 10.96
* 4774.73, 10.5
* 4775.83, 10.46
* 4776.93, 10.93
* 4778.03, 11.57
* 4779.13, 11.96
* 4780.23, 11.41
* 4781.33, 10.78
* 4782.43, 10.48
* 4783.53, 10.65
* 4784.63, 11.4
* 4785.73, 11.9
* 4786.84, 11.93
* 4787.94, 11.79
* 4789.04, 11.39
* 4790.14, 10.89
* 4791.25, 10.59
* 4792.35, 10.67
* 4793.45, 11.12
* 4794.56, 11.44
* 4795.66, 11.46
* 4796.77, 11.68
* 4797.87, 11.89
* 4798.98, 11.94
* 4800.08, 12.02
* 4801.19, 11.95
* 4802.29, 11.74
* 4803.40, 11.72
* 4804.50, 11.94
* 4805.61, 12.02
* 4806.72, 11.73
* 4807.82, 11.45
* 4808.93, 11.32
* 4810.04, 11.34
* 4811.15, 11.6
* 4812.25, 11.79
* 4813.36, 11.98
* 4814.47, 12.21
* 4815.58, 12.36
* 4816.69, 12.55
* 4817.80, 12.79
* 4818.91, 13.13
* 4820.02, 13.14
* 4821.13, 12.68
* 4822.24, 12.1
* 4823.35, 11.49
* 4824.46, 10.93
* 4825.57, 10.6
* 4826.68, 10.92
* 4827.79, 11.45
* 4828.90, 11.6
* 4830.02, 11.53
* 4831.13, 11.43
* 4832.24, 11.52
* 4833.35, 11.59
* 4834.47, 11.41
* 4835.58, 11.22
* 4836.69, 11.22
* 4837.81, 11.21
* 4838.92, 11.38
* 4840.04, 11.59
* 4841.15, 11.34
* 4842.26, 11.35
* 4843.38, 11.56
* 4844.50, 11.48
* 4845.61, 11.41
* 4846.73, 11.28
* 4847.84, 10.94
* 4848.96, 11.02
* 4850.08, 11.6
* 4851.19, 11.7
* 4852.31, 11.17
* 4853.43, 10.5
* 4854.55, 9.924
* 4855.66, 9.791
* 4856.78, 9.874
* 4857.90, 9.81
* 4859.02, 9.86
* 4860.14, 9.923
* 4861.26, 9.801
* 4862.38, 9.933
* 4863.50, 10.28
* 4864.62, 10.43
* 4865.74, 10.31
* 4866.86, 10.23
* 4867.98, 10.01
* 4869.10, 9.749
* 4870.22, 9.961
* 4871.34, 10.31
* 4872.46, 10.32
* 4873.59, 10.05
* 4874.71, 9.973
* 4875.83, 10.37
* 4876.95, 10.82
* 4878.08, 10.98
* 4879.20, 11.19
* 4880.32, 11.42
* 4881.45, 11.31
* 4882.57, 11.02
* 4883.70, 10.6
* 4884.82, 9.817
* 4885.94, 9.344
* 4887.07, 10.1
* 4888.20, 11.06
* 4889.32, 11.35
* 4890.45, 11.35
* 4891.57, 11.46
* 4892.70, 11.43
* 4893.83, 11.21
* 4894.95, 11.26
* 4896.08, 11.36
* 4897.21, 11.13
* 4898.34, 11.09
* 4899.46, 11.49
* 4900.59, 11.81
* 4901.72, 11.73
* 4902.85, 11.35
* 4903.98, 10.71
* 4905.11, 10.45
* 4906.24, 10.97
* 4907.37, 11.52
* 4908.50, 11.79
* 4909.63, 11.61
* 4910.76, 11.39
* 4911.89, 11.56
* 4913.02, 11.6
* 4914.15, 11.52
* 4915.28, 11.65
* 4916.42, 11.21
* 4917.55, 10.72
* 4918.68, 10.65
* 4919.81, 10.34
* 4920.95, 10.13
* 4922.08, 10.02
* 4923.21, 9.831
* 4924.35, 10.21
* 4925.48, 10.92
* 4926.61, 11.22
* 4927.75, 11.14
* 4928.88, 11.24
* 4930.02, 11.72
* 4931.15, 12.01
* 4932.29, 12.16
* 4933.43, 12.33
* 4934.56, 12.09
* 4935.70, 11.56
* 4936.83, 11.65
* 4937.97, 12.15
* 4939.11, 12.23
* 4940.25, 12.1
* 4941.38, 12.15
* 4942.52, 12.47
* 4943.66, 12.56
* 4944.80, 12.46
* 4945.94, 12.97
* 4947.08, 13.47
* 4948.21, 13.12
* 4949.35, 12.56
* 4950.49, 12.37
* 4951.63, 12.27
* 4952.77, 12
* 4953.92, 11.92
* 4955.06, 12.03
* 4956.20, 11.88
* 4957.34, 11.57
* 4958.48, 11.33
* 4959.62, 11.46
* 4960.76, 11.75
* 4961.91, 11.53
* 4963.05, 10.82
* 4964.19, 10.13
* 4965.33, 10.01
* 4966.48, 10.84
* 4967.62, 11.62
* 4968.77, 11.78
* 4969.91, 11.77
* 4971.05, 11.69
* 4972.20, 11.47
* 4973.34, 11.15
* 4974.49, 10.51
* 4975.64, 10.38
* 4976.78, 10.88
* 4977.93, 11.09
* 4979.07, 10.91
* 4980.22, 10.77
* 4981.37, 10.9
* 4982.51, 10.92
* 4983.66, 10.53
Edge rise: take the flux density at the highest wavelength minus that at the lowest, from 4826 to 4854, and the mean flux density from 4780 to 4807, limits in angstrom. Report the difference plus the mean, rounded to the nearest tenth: 11.0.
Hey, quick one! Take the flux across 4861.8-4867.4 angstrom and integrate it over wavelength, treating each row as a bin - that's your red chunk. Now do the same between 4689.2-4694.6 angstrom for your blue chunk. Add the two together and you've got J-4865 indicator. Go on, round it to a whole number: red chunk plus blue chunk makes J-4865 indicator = 116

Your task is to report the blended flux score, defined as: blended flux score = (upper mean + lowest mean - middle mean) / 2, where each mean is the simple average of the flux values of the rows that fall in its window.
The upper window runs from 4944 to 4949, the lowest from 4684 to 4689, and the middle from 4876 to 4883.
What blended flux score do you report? 6.2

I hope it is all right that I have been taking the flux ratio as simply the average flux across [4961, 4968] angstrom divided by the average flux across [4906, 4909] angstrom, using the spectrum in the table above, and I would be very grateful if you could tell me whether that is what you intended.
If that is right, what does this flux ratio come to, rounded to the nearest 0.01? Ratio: 0.95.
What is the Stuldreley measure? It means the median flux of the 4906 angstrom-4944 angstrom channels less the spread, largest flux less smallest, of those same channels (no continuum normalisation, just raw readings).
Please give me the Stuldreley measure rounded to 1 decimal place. 8.8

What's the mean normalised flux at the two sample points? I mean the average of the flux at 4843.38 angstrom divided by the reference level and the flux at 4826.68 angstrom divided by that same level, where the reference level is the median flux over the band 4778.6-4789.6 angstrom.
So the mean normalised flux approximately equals 0.99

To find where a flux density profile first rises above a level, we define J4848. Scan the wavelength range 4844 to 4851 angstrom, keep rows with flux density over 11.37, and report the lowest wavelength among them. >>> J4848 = 4844.50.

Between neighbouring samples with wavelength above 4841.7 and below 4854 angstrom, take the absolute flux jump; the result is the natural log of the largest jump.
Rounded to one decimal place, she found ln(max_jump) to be -0.4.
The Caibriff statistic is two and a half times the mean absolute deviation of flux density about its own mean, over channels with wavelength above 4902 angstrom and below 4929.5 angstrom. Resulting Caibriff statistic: 1.24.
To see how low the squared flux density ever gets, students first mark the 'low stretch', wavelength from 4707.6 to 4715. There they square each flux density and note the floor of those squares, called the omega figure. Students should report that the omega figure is 97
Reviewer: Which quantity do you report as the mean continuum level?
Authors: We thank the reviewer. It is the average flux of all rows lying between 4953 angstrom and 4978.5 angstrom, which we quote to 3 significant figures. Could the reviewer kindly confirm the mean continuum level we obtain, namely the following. 11.3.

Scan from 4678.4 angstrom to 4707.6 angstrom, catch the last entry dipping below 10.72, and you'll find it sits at 4707.05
